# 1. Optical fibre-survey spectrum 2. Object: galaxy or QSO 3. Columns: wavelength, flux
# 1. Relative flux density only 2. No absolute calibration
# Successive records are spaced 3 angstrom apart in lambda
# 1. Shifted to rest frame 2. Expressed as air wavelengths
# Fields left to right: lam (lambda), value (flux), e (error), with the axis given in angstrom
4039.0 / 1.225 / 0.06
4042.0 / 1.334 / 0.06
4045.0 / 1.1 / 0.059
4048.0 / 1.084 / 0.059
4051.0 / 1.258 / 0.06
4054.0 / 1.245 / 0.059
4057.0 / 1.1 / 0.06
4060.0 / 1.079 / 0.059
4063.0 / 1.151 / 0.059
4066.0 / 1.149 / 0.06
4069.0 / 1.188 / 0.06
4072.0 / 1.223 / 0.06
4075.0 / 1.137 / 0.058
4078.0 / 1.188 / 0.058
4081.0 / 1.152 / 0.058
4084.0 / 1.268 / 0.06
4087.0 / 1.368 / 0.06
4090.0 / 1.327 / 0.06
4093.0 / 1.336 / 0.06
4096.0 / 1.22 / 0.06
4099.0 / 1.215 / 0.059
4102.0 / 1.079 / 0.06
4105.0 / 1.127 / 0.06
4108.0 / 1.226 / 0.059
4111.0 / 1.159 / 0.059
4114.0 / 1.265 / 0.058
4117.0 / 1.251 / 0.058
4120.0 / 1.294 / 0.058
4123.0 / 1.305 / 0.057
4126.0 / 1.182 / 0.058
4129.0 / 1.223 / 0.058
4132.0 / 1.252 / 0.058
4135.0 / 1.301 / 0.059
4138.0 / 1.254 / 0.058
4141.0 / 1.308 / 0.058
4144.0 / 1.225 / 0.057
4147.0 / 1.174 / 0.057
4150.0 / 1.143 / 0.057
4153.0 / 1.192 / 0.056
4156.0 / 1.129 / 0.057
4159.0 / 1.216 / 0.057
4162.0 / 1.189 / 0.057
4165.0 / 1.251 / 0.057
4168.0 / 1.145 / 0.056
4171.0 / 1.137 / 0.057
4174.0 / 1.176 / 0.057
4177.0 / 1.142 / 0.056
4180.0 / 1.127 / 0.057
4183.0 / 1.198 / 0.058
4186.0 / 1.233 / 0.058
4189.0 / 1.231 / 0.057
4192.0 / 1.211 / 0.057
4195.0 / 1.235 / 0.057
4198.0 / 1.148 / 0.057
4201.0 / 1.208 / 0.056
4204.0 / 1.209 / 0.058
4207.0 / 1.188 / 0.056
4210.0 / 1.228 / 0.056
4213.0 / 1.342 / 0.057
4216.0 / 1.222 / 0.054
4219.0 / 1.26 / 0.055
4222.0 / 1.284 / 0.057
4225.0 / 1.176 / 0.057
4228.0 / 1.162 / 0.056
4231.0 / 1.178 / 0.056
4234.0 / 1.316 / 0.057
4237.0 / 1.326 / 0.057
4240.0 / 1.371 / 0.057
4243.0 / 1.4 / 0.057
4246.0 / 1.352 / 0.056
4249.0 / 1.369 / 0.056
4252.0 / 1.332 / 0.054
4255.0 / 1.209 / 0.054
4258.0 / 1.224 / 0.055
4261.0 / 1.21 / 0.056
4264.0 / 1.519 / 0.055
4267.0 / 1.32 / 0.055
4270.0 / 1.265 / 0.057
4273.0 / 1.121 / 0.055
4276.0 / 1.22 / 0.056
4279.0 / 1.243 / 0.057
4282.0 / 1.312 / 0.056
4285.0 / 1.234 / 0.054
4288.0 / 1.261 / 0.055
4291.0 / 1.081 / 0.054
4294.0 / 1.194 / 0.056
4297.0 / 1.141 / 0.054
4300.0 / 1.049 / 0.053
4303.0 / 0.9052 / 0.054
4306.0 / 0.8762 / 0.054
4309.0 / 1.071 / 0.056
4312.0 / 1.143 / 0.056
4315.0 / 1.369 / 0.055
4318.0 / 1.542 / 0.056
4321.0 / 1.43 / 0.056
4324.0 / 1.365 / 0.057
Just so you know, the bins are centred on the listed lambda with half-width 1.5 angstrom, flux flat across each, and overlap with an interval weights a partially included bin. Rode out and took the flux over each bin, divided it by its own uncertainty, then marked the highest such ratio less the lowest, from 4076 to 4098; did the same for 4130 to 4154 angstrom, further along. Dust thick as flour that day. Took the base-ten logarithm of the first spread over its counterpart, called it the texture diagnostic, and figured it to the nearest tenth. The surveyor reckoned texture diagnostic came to 0.1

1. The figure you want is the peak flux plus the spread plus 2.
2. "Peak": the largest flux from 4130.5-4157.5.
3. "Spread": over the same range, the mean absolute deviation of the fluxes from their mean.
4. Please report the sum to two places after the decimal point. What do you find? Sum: 3.36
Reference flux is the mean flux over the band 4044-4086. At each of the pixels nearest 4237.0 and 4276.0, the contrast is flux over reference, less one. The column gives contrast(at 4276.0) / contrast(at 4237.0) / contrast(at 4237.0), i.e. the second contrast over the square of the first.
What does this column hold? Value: 2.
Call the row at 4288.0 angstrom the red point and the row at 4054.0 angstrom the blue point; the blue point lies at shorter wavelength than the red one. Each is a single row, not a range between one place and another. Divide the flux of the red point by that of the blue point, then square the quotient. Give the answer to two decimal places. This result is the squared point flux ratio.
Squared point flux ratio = 1.03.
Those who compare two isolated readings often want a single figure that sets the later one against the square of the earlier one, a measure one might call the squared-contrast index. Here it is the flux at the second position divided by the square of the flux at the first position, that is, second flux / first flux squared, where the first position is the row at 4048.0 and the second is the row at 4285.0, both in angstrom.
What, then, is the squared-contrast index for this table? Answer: 1.1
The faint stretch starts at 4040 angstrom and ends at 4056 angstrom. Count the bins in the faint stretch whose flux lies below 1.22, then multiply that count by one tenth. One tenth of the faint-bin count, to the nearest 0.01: 0.20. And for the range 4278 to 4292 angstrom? 0.10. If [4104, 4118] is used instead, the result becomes 0.20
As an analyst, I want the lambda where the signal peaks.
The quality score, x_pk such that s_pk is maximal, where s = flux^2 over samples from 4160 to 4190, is 4165.0 angstrom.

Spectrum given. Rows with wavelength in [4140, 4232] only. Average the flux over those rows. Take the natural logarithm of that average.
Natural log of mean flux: 0.184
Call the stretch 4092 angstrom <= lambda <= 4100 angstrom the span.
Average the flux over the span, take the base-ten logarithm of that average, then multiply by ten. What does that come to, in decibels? 0.99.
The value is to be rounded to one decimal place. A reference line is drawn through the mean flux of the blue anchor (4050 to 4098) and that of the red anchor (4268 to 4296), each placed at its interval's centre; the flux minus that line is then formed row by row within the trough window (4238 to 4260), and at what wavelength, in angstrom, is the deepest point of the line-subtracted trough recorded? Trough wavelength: 4255.0 angstrom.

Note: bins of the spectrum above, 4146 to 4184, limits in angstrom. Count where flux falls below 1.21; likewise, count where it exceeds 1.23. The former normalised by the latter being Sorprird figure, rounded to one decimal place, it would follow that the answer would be 11.0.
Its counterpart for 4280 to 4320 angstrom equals 1.6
